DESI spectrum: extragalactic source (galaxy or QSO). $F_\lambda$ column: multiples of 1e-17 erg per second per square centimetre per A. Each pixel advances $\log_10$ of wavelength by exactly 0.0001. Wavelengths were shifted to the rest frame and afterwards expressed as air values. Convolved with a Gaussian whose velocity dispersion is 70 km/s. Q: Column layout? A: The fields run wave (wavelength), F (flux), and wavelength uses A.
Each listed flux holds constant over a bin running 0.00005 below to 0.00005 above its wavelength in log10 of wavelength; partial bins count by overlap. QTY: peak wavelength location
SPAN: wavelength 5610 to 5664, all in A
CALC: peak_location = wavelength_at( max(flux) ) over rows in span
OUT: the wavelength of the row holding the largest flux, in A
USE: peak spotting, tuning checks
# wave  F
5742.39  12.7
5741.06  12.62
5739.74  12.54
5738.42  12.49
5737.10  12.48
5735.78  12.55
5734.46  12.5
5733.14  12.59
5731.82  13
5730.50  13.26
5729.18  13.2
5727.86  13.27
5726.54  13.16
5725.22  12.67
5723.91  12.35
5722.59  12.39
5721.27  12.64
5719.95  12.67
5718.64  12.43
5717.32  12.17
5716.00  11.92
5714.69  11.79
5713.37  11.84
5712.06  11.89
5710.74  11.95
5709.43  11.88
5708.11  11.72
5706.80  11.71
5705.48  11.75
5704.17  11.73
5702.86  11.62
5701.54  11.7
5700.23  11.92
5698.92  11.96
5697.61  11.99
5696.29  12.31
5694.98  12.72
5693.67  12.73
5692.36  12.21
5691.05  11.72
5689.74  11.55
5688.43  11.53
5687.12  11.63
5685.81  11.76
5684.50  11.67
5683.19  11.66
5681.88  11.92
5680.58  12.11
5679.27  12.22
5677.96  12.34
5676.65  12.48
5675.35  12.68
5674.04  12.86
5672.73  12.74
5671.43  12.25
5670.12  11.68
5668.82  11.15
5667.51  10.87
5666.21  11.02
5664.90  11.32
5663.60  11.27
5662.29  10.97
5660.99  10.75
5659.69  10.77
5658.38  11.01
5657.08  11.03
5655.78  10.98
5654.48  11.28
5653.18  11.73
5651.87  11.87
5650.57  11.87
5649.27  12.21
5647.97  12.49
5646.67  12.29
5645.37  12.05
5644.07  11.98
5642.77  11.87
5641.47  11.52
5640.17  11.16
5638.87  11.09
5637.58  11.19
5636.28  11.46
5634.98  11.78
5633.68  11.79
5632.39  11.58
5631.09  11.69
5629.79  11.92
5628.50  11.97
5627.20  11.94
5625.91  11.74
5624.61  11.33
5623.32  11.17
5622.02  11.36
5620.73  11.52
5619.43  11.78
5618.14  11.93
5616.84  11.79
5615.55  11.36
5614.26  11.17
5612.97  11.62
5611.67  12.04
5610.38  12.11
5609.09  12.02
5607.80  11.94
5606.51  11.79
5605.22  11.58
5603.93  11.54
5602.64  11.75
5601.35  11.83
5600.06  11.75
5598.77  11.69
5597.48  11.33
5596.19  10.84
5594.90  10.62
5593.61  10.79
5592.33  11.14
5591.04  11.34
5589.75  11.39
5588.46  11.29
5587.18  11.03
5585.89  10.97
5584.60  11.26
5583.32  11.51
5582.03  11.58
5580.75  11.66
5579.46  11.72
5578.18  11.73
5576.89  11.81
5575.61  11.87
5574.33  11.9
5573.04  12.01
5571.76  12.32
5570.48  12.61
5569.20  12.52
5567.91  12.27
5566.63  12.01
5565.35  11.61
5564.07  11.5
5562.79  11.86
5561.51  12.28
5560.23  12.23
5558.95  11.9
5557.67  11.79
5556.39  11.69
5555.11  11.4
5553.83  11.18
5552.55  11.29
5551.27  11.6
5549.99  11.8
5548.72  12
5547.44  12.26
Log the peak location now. 5647.97 A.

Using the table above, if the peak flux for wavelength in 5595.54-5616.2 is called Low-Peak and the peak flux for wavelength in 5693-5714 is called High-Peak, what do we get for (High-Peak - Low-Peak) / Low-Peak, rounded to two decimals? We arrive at 0.05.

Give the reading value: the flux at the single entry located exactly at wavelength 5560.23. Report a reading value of 12.23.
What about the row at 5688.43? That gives 11.53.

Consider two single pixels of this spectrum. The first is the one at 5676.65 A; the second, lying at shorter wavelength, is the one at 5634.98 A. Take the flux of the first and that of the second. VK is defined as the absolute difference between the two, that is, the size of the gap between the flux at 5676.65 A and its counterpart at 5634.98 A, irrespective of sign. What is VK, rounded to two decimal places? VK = 0.70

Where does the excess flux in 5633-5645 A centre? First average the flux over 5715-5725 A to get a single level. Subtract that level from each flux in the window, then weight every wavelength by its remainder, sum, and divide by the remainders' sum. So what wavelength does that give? 5638.7 A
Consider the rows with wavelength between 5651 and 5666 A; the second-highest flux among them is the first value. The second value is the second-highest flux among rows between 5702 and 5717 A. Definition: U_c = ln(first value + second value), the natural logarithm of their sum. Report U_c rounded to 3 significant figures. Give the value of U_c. 3.16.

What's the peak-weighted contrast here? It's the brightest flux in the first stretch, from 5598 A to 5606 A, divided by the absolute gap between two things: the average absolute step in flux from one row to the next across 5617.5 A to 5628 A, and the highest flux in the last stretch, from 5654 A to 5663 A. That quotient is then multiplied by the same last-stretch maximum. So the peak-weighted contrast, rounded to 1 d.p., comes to 12.1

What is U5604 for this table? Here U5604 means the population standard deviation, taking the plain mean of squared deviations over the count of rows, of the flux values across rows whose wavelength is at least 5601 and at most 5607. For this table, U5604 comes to 0.12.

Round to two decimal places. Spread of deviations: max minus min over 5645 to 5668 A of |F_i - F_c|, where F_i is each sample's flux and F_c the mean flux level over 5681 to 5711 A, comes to 1.12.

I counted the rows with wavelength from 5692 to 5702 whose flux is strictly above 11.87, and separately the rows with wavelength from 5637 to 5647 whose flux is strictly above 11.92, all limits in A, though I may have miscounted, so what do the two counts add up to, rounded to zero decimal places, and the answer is 10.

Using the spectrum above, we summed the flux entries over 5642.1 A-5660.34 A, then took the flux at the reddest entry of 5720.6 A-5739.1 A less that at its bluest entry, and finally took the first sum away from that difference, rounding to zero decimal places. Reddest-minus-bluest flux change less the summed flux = -164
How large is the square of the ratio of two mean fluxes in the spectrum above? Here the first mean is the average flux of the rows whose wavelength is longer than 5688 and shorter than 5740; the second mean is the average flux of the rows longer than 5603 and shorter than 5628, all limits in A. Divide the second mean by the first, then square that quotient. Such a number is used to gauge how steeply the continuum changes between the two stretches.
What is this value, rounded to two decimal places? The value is 0.91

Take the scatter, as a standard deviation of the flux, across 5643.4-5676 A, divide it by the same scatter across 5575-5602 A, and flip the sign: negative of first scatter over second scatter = -1.8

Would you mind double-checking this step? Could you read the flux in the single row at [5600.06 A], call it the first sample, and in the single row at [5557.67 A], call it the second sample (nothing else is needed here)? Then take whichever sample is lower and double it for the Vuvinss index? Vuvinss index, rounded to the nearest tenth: 23.5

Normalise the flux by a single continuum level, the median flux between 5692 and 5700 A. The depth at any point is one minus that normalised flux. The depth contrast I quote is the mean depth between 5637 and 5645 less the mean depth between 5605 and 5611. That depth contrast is 0.03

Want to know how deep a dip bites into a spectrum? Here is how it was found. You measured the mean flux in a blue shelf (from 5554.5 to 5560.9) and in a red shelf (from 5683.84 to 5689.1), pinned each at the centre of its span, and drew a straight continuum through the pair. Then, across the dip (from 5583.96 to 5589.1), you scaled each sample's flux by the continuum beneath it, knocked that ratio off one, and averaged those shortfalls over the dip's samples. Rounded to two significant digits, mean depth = 0.054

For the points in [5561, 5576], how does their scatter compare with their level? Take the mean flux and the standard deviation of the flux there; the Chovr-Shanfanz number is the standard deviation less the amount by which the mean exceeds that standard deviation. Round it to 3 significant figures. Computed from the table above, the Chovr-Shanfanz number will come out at -11.4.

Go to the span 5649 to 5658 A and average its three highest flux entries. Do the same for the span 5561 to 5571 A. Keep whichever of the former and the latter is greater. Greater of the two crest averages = 12.5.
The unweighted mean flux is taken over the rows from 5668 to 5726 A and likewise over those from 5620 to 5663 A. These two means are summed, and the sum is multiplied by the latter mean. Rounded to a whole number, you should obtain 273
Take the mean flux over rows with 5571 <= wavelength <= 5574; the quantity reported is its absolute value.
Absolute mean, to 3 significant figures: 12.2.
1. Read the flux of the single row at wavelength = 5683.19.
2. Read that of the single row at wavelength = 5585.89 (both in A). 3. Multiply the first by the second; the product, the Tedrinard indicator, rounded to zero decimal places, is 128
